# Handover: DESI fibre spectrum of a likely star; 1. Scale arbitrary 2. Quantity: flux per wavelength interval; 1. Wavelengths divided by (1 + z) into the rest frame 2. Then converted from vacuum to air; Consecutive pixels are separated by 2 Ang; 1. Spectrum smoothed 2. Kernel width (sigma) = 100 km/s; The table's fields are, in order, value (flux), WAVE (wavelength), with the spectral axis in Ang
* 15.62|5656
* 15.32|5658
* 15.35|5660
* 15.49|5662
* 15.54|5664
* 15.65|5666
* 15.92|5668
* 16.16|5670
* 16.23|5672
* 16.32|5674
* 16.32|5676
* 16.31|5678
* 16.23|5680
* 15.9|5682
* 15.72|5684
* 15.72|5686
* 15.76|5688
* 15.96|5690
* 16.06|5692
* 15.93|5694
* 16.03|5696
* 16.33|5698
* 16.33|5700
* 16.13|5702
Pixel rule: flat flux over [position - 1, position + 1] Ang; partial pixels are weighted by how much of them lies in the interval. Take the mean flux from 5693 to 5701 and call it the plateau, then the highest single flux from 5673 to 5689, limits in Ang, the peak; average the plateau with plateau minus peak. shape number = 8.0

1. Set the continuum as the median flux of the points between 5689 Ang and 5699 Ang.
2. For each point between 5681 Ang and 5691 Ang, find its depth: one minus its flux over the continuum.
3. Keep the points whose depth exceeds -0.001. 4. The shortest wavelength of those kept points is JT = 5682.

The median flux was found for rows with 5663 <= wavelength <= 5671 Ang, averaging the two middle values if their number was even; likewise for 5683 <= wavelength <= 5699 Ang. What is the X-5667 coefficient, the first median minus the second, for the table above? -0.16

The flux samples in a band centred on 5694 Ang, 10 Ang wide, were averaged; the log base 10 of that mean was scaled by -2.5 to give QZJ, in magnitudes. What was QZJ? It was -3.01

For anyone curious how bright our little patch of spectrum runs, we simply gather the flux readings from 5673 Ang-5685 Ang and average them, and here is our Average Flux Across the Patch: 16.1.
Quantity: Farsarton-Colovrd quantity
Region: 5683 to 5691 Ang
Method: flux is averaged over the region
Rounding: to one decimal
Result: 15.8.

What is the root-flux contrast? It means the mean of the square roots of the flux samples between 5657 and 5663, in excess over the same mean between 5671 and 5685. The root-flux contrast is -0.10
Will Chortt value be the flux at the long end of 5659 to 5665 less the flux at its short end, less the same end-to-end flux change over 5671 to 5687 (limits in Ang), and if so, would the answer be 0.70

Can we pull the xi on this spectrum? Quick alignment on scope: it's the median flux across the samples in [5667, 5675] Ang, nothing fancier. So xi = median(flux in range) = 16.2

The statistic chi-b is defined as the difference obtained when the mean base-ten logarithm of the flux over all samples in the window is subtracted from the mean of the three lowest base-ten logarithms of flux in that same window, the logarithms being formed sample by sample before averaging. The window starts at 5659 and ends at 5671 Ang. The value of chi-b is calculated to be -0.0062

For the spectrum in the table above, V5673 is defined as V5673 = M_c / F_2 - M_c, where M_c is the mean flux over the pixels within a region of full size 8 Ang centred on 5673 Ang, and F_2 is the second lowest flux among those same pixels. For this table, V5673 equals -15.3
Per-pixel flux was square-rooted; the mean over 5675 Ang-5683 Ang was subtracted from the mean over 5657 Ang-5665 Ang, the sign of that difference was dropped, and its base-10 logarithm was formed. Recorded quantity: -1.02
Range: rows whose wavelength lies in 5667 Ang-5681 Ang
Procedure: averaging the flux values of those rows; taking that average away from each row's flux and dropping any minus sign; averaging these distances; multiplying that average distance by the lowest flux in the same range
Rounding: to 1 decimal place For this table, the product 1.6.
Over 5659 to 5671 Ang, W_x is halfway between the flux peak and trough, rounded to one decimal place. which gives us 15.8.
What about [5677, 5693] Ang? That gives 16.0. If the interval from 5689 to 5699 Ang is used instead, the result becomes 16.1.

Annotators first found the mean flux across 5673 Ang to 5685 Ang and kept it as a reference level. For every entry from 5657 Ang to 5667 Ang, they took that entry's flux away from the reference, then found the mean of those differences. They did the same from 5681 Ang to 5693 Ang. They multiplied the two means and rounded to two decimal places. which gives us 0.19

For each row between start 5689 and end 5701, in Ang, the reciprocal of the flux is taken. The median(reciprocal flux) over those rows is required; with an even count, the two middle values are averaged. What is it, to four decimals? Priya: 0.0623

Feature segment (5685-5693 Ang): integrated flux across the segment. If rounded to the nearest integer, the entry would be 127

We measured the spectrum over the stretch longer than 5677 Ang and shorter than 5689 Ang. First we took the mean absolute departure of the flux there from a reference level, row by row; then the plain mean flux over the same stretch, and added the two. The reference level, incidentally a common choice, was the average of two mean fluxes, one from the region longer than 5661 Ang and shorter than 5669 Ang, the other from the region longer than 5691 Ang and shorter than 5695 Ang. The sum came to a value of 16.1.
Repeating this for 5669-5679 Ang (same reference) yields 16.7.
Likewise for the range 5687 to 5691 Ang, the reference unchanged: 16.0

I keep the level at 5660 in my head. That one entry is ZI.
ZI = 15.35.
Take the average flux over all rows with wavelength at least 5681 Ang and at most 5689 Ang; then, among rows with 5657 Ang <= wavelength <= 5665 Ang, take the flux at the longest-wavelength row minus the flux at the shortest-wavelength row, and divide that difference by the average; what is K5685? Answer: 0.014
